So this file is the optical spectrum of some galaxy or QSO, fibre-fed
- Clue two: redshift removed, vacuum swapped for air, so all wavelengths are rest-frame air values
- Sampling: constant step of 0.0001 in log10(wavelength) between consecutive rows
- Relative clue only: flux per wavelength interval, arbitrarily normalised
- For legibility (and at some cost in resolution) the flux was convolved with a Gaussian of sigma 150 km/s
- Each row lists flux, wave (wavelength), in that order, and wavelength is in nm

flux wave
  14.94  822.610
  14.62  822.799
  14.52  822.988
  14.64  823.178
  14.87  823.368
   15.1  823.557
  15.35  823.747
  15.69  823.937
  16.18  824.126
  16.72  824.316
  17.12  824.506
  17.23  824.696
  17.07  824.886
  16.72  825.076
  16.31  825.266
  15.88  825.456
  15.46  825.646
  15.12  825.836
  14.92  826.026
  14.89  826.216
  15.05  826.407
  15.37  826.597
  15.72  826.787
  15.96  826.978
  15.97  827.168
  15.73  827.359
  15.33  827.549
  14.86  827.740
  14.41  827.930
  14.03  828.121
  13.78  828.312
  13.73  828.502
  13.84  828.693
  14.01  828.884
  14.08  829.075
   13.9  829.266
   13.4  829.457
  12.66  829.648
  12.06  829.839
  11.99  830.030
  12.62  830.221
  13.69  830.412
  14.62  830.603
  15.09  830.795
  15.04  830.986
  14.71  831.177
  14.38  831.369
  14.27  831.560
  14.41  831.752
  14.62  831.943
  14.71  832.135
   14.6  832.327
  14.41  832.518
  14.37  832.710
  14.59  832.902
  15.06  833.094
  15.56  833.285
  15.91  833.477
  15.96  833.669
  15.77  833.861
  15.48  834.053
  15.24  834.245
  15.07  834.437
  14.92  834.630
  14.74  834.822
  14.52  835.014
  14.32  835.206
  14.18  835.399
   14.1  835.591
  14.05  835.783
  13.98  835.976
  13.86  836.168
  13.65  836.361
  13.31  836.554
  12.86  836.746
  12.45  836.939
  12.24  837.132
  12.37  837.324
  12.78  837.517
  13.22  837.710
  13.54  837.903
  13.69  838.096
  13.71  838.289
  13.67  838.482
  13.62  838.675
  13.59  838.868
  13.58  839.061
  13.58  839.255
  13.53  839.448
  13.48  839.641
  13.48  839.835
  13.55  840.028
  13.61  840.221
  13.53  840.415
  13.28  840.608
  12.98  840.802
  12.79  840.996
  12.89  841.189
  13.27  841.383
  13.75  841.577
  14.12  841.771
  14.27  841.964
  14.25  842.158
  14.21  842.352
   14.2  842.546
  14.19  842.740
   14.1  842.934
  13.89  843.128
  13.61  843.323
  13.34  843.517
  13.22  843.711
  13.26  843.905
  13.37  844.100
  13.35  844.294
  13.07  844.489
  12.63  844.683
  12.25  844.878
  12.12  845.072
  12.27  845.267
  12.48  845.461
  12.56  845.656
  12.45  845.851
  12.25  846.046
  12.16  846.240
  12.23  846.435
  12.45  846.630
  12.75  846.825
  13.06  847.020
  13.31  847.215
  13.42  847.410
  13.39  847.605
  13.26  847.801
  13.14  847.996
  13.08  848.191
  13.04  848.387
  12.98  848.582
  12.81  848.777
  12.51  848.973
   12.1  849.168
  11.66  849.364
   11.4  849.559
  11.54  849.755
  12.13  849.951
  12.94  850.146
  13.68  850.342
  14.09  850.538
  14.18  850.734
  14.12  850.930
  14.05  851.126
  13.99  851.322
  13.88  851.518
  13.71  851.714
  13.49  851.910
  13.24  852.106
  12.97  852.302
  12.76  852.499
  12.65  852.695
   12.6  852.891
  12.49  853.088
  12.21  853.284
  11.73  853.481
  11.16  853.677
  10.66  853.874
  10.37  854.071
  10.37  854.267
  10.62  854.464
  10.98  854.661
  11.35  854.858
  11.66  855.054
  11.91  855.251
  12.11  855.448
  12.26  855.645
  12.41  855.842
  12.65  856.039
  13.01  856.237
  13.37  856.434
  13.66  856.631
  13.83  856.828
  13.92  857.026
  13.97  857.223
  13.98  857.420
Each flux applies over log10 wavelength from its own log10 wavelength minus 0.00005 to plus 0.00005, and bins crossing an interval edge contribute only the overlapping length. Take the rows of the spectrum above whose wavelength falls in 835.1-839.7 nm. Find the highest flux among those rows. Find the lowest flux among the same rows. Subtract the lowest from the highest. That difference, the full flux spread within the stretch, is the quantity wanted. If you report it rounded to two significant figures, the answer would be 2.1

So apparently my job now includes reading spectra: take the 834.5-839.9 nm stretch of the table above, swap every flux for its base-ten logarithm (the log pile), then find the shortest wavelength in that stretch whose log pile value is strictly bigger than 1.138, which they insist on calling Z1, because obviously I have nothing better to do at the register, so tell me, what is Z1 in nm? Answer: 834.630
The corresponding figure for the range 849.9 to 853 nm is 850.538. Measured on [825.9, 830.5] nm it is 826.026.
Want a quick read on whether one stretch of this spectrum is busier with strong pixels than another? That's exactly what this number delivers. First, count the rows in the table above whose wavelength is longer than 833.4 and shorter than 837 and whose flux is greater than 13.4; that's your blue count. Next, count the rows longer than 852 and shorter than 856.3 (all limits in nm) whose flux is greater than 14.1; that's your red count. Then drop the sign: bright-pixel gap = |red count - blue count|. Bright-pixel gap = 16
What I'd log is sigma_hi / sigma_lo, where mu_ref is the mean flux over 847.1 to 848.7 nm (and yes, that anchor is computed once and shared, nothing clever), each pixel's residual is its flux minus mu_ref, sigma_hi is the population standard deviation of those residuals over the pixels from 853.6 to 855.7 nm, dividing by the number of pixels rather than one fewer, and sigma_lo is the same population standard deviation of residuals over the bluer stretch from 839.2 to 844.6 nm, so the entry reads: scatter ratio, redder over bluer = 1.5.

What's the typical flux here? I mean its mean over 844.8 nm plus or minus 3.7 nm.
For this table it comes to 13.2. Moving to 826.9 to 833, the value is 14.2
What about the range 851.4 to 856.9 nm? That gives 12.3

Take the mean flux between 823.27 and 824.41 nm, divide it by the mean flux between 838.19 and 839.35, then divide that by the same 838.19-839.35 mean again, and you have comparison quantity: 0.084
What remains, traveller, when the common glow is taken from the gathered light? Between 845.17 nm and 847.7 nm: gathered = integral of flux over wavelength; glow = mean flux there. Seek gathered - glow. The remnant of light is 19.4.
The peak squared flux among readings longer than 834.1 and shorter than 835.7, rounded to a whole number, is 232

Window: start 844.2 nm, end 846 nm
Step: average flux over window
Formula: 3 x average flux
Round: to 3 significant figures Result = 37.7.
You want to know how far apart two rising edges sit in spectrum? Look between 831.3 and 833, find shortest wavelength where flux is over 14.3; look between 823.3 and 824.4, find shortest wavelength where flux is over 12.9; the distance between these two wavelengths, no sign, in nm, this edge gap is 8.00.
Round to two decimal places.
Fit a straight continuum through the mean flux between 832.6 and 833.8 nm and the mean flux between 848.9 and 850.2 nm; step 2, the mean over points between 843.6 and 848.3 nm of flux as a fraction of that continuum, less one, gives 0.01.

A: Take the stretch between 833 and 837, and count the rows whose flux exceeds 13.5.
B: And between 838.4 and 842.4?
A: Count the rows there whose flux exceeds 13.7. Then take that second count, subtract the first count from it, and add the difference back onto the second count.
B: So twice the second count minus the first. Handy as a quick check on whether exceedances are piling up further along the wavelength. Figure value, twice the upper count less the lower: -8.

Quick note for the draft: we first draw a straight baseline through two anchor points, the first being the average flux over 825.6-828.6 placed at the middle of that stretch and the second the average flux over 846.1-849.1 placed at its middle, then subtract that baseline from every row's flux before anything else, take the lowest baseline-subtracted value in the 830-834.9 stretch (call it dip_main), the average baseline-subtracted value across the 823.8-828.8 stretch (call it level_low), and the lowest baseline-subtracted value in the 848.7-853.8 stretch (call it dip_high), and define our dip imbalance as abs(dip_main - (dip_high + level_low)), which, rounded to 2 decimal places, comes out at 1.83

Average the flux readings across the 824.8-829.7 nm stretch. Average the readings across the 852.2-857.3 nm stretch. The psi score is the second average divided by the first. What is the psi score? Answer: 0.82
